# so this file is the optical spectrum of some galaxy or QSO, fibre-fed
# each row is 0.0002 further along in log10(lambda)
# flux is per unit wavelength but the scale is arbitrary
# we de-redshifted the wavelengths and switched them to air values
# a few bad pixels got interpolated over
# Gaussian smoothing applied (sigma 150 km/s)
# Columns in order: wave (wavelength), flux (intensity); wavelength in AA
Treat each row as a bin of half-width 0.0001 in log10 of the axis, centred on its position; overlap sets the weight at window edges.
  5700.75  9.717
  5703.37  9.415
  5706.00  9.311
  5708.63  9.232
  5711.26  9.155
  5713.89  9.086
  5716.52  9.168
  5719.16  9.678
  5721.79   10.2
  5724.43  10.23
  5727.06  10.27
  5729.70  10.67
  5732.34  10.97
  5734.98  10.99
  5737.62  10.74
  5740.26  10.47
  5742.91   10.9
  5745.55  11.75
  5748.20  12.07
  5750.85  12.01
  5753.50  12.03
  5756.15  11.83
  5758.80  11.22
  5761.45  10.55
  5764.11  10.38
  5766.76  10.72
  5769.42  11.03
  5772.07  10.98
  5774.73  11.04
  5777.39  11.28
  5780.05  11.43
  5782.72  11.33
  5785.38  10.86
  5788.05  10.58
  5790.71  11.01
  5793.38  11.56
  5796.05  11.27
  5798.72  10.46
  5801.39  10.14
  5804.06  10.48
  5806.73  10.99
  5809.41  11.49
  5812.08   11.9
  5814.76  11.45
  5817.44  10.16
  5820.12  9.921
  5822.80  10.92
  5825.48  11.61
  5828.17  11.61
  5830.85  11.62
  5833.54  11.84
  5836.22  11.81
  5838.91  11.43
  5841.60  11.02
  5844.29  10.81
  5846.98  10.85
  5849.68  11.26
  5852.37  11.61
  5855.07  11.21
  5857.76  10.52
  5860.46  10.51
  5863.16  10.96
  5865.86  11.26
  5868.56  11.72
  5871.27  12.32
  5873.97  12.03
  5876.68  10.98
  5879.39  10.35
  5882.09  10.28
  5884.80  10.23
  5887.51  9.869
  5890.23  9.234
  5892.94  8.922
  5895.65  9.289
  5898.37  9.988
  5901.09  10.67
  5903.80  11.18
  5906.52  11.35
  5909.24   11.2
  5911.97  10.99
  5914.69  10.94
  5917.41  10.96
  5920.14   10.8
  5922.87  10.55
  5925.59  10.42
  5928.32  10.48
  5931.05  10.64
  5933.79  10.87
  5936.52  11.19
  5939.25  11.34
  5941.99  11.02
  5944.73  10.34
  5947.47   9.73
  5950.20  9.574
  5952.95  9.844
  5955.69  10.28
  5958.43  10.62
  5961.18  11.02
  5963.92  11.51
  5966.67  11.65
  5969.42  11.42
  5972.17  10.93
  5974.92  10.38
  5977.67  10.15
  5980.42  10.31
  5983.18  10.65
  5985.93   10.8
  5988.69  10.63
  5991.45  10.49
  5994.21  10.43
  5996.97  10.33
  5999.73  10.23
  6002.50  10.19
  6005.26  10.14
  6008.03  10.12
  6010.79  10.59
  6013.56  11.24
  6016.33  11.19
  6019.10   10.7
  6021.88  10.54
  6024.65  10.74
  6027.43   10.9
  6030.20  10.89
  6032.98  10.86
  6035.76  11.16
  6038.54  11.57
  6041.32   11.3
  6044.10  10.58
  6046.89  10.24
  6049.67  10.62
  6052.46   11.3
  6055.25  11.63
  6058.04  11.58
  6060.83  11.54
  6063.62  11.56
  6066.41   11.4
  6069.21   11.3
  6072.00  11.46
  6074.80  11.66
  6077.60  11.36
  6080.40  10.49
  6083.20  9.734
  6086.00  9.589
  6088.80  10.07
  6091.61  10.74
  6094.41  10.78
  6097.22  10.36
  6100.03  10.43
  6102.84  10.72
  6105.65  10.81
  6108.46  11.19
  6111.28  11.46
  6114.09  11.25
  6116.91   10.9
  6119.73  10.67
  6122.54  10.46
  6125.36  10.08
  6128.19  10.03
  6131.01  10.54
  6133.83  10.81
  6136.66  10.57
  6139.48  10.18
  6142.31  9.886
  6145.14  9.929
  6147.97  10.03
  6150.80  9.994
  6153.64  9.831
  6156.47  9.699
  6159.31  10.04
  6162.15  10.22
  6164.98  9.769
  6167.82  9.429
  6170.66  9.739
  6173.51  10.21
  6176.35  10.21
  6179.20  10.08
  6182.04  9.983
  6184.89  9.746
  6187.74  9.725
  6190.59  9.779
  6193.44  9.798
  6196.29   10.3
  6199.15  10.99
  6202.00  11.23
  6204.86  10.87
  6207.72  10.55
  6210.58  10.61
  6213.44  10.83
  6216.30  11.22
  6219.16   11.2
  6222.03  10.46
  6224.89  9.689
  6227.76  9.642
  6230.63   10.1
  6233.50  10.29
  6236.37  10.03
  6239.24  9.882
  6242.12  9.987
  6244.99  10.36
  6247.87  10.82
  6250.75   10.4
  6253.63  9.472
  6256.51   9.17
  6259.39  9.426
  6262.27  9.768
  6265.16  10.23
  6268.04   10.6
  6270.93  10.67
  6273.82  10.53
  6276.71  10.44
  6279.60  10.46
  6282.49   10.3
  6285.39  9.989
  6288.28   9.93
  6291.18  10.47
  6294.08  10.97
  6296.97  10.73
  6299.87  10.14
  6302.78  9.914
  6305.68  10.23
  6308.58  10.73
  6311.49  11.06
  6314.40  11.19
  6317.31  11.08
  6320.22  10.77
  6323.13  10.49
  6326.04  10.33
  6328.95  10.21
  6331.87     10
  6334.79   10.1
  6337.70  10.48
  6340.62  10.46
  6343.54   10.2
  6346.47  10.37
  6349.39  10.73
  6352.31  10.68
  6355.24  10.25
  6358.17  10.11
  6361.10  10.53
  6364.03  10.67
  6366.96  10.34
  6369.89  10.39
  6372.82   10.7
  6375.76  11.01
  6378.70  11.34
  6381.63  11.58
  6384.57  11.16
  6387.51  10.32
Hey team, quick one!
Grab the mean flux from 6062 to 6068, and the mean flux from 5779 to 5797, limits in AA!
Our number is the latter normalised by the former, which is 0.97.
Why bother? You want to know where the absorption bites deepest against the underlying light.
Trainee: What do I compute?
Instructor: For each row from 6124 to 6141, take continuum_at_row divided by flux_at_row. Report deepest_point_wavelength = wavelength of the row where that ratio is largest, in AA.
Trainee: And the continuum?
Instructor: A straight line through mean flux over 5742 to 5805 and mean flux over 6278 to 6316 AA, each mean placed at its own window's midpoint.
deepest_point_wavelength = 6128.19 AA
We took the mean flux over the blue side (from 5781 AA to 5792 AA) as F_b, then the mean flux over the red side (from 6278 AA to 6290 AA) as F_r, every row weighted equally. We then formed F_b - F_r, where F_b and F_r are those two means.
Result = 0.78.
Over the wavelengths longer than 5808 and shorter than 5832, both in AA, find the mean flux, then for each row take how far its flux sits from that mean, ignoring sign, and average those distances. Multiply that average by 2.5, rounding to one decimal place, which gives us 1.4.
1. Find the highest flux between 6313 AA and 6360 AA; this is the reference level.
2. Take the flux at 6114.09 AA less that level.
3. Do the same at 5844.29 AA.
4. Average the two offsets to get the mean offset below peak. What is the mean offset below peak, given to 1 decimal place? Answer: -0.2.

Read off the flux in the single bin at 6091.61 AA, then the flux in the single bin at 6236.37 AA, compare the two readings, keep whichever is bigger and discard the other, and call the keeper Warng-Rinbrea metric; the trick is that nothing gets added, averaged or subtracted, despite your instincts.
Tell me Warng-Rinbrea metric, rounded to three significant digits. 10.7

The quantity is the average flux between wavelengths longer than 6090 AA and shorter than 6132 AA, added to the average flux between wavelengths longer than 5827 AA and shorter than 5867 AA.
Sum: 21.9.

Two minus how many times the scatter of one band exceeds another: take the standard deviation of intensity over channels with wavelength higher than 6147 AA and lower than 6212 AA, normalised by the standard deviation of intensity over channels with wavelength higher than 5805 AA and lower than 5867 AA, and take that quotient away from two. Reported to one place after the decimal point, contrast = 1.1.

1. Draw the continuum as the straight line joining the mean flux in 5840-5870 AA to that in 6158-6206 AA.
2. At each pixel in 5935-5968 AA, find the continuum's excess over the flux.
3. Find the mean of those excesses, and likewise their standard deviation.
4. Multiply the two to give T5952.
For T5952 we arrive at 0.08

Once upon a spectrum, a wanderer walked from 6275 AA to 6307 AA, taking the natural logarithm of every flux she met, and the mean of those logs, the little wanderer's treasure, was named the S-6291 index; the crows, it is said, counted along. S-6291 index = 2.33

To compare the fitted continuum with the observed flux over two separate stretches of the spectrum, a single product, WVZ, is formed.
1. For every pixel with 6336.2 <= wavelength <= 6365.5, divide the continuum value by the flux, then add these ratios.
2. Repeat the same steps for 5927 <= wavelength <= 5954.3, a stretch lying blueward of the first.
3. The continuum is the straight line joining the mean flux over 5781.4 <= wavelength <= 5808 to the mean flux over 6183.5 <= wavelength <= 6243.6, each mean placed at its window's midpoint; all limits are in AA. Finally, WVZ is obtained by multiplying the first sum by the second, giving 99.2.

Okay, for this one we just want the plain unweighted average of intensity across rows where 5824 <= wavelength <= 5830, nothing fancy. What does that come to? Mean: 11.6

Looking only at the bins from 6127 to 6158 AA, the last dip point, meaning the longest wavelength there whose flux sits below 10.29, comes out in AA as 6156.47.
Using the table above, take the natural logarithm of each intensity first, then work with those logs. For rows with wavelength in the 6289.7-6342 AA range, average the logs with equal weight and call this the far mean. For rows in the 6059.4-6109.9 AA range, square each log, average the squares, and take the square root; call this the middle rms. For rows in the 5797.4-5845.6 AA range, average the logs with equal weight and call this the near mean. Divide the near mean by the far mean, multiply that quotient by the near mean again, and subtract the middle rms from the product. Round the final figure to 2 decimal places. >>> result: 0.08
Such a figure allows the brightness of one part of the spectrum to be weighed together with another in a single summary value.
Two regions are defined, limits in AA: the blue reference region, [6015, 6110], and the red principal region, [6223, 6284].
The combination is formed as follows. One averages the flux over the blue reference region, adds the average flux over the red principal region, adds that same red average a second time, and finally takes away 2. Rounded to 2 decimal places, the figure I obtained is 29.13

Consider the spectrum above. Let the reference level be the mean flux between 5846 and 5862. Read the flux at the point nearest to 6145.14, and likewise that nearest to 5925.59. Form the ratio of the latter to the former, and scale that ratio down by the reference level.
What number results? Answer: 0.095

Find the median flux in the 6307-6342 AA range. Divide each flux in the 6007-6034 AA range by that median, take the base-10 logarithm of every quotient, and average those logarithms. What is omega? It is 0.012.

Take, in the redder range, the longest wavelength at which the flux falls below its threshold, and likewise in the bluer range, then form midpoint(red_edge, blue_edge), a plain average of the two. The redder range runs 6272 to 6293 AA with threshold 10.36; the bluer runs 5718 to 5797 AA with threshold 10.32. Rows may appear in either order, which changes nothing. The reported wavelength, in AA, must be 6007.7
